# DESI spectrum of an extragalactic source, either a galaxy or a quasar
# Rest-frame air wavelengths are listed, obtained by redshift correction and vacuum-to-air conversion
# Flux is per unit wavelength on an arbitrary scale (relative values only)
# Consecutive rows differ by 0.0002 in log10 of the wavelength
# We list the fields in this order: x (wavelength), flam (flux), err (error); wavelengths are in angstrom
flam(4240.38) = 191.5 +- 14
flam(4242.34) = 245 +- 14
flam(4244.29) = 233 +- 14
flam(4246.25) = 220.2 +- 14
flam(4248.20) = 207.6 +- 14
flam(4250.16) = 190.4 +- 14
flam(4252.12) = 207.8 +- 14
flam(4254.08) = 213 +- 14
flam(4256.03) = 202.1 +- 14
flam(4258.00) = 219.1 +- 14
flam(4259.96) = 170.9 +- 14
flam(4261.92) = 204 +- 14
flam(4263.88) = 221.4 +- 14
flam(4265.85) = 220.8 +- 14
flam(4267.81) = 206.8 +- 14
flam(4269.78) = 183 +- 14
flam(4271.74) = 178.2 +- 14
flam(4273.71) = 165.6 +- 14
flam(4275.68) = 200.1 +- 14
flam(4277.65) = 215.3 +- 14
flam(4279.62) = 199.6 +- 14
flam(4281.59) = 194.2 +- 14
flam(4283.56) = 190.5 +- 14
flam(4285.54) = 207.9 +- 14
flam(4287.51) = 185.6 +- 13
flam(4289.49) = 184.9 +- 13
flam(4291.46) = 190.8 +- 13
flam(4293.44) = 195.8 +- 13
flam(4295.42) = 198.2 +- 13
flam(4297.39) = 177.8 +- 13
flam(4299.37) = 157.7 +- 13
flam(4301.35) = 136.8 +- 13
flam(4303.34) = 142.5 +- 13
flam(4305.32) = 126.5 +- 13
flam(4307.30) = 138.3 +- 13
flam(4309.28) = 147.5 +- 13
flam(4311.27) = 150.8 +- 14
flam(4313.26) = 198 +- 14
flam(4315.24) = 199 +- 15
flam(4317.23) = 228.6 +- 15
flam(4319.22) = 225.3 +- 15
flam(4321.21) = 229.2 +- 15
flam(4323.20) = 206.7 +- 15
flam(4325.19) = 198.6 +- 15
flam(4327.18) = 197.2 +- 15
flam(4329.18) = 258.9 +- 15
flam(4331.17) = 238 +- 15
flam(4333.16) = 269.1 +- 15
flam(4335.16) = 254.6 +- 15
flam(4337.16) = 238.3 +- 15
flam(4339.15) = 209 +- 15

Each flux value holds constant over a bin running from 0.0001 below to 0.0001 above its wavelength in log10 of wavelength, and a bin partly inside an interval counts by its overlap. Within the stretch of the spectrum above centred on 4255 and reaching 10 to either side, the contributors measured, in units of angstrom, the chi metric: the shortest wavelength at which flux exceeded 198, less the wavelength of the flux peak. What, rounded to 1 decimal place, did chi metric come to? -17.6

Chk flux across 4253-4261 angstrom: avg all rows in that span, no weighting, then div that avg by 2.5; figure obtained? 81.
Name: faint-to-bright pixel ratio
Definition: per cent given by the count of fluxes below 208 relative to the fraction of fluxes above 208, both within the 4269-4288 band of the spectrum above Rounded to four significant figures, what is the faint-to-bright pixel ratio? 9000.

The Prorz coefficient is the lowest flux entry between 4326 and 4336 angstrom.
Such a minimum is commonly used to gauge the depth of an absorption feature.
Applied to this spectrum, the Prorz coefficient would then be 197.2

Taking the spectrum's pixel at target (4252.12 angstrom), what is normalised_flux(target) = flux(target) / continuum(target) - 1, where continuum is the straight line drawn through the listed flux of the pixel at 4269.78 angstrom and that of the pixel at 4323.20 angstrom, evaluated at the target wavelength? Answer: 0.19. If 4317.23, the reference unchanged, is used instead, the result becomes 0.12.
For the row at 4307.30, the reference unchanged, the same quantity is -0.31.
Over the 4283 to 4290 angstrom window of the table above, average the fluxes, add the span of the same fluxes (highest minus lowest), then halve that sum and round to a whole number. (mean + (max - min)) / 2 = 108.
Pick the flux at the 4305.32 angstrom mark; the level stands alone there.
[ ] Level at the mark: 126.5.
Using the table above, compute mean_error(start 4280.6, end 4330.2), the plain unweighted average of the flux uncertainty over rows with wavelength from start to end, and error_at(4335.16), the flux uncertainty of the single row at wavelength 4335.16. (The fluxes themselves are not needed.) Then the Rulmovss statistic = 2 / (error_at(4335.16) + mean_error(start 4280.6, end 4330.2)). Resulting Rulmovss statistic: 0.0693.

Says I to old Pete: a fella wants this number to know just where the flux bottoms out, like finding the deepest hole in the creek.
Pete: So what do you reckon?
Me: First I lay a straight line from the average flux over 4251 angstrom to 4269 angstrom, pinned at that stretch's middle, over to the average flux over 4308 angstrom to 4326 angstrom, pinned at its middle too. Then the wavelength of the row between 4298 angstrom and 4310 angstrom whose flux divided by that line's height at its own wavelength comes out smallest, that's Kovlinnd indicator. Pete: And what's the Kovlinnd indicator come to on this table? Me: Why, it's 4305.32 angstrom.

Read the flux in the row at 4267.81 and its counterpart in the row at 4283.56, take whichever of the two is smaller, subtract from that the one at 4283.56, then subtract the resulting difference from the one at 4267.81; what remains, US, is 207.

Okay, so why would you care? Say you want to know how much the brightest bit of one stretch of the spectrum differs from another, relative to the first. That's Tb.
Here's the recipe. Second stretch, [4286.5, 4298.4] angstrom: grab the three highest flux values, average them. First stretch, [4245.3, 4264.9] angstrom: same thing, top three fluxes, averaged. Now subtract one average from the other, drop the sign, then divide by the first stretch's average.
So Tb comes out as 0.11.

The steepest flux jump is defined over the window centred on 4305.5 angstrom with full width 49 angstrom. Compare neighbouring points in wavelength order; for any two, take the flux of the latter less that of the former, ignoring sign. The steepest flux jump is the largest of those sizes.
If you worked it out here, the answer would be 62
